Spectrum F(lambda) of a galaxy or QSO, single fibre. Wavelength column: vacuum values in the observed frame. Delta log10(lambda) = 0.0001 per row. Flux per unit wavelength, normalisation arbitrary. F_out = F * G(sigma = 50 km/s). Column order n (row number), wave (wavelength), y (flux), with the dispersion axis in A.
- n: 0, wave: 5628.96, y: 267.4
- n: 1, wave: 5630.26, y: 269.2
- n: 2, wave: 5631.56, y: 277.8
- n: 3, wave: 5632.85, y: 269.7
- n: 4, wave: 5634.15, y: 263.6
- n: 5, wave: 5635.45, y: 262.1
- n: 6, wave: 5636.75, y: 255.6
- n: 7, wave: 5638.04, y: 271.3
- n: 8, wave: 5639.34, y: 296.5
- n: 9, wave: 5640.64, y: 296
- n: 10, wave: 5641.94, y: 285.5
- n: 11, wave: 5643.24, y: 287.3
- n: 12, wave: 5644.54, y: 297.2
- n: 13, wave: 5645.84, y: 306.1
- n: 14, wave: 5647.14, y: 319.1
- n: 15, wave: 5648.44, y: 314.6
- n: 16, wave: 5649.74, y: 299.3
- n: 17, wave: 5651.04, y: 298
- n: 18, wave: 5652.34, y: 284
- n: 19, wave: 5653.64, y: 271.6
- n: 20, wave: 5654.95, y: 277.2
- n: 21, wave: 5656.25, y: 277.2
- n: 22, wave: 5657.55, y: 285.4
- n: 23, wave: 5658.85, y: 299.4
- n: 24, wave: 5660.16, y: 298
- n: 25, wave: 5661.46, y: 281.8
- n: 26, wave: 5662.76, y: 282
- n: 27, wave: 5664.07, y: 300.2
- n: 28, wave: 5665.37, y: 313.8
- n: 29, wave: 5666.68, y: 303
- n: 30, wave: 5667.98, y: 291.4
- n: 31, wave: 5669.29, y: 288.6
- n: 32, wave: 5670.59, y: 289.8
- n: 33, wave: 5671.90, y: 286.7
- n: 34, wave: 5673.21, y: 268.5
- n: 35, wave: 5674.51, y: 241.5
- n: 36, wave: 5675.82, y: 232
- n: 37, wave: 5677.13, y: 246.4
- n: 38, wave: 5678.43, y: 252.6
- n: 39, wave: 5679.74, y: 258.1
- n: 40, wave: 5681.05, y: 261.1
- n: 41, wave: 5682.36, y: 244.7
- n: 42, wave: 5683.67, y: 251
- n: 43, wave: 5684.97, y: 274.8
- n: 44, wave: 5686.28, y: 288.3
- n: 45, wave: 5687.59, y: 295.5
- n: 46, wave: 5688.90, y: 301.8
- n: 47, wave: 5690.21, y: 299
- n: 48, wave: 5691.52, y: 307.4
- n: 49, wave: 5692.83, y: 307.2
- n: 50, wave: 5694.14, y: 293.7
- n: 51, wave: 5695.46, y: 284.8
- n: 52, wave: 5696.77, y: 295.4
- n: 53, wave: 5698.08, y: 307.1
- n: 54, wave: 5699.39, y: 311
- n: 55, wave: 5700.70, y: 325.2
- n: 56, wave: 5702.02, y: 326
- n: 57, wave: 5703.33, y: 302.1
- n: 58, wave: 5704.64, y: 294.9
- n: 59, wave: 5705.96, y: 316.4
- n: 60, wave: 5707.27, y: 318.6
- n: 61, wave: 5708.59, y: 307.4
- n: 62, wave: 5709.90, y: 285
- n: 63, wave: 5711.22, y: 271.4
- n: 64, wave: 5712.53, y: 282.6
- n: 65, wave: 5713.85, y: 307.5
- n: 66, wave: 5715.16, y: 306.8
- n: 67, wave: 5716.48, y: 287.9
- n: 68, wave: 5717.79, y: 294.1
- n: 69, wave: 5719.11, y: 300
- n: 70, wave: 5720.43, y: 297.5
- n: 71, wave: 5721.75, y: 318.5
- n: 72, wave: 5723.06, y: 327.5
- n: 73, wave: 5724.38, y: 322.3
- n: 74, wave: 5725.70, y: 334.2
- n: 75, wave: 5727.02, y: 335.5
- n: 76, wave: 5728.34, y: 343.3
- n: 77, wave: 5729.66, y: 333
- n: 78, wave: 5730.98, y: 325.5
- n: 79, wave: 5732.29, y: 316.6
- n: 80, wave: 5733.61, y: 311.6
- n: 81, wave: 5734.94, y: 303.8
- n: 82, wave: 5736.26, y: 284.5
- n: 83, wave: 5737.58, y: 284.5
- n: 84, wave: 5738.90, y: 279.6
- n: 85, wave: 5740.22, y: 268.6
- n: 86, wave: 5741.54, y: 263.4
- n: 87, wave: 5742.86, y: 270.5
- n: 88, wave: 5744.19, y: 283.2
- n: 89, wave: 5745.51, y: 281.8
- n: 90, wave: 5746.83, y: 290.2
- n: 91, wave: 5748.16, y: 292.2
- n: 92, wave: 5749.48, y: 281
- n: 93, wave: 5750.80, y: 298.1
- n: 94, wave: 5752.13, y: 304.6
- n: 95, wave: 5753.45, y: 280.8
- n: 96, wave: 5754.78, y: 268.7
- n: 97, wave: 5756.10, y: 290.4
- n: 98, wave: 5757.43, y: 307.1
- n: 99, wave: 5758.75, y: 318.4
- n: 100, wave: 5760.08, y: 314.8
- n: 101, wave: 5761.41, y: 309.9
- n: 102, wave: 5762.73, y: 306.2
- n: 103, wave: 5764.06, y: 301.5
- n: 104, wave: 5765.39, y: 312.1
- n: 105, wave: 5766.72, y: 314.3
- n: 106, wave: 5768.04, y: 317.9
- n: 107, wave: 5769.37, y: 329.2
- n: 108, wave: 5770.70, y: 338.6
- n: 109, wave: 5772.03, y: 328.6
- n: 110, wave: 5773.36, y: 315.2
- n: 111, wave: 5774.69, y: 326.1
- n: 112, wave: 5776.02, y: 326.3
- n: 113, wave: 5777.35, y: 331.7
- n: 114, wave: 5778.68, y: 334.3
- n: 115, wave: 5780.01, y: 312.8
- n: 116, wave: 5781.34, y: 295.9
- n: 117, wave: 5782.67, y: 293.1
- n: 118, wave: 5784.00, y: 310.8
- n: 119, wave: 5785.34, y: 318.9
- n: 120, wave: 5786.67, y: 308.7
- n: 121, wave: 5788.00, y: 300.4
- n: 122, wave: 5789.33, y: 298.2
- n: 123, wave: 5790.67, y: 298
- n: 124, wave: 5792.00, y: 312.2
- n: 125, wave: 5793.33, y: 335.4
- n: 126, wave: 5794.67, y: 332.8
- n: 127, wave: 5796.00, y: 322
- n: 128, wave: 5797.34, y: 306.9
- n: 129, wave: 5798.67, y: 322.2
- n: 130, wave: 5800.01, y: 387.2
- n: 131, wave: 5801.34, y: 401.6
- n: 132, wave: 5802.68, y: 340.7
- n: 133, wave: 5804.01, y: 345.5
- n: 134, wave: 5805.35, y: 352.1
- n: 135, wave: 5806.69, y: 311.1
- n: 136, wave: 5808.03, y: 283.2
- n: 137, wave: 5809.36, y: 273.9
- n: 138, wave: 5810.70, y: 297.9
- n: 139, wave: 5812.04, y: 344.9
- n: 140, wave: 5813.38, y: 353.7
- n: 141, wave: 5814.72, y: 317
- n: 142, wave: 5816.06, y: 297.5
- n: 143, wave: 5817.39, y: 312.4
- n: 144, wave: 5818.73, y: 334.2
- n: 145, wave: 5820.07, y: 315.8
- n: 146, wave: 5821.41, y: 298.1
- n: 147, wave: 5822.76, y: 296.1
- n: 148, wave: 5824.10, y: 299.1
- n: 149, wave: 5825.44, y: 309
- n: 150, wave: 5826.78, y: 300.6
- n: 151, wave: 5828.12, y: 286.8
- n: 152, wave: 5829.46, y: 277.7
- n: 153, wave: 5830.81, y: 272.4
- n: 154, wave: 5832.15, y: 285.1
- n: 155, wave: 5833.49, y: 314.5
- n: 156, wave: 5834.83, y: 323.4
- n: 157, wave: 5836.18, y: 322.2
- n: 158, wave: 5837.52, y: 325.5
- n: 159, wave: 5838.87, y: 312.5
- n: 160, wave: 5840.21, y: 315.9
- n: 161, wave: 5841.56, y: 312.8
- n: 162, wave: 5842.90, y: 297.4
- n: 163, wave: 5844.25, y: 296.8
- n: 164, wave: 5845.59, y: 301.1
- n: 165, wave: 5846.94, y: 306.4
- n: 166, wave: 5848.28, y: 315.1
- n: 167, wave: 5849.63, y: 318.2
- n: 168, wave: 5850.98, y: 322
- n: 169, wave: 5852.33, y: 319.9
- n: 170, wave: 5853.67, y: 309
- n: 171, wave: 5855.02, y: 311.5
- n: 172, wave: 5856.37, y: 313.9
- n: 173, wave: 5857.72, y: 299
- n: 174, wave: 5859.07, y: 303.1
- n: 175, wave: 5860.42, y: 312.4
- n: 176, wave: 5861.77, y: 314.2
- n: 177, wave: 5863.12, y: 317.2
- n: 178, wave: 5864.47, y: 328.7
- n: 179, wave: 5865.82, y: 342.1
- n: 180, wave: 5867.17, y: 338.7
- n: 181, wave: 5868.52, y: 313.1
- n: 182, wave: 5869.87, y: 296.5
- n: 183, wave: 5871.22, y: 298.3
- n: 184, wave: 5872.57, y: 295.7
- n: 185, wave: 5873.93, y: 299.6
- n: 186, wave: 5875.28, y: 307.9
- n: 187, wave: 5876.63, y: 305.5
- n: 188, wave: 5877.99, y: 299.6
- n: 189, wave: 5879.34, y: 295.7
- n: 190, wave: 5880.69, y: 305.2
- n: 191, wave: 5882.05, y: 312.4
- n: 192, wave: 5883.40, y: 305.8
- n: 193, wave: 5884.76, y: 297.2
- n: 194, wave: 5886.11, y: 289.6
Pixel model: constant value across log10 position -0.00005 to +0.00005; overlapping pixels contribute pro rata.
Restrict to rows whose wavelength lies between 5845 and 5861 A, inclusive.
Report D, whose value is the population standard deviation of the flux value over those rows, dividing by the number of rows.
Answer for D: 7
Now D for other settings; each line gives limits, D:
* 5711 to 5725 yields 16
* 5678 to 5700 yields 22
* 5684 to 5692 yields 11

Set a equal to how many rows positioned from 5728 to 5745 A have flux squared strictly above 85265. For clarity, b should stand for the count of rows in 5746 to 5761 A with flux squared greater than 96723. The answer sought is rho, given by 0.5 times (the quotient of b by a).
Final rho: 0.17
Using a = 6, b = 2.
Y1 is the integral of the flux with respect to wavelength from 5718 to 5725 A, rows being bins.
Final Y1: 2182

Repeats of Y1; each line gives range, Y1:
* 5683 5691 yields 2285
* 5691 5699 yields 2396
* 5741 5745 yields 1091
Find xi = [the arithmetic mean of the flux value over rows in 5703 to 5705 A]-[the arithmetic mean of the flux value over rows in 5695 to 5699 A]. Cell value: 3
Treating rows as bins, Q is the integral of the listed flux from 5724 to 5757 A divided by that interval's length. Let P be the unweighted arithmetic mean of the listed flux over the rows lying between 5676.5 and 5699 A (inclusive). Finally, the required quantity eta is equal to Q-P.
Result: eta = 17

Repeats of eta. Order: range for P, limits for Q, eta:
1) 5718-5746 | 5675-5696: -30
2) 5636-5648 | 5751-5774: 19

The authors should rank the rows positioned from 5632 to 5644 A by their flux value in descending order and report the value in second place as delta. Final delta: 296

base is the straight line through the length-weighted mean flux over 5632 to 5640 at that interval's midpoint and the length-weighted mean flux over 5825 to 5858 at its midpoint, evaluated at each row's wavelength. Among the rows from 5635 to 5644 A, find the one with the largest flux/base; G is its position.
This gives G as 5639.34 A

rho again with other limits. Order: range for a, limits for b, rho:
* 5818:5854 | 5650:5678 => 0.02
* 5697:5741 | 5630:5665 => 0.04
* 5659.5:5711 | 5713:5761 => 0.30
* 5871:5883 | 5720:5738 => 0.56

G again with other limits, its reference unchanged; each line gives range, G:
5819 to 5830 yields 5820.07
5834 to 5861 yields 5837.52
